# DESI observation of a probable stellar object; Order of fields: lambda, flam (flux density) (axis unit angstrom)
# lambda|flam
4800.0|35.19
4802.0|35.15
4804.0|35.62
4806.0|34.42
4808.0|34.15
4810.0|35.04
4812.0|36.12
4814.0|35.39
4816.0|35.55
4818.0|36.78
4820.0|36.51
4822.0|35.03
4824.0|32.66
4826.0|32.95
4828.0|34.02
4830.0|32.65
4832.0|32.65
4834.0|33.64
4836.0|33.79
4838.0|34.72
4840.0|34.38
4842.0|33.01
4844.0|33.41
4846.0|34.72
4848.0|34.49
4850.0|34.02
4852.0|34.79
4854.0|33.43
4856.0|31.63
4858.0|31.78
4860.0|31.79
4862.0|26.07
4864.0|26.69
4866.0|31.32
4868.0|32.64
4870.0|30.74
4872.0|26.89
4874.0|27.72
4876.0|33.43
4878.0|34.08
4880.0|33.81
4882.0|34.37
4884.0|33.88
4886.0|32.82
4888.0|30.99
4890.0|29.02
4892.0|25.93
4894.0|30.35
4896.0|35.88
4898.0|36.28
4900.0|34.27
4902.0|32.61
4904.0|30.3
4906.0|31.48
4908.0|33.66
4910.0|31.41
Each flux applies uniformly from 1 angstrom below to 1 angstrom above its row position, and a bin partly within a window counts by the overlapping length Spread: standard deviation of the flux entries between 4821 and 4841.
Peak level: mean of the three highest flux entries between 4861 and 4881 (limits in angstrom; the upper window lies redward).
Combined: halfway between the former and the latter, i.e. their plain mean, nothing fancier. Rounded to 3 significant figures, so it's 17.3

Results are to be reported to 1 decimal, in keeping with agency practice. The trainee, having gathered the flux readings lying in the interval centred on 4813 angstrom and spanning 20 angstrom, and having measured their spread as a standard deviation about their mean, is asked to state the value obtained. 0.8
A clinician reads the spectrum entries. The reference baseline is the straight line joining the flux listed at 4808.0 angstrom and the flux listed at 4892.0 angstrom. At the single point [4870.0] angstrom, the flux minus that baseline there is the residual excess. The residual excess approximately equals 2.7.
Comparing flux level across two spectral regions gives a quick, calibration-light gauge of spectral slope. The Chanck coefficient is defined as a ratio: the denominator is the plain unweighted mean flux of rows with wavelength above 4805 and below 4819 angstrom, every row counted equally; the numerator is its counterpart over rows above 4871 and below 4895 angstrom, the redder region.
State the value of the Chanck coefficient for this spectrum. 0.88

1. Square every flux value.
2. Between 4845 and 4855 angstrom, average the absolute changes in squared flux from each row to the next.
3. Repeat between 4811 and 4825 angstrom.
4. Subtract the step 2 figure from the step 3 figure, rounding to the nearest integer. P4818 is 25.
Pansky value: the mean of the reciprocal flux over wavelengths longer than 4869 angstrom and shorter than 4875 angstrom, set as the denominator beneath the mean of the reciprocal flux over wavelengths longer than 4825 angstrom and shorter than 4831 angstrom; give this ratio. 0.85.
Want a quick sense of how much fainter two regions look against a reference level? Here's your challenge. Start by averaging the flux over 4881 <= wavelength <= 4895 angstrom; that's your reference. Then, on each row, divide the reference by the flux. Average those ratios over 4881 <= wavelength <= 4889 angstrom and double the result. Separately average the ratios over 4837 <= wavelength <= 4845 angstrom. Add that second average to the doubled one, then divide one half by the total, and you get 0.179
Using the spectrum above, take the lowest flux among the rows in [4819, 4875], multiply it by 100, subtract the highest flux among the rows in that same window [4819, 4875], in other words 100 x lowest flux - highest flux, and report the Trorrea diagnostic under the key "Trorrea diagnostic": 2570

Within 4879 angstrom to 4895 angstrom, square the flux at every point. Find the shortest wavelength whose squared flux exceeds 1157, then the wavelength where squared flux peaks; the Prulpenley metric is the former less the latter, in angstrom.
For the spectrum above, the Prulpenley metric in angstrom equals 0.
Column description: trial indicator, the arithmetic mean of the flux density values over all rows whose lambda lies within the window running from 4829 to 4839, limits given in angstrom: 33.5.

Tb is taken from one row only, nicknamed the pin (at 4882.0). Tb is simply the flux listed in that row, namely 34.37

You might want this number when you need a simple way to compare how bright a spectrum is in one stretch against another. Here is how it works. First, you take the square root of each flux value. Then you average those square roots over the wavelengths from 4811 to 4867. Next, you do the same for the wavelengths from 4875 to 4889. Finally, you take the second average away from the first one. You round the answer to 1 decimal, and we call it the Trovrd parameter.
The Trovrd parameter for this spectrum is 0.0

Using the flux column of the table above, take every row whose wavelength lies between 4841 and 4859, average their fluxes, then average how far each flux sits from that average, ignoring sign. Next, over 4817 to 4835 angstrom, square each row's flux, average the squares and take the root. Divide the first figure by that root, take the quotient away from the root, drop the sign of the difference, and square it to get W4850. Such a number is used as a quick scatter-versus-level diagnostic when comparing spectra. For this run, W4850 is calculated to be 1163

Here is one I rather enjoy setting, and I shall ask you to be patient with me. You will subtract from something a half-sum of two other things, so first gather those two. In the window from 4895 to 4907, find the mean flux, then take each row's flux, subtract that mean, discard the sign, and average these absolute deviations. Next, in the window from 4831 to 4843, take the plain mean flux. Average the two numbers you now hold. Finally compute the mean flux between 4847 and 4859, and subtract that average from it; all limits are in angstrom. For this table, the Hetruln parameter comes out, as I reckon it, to 15.5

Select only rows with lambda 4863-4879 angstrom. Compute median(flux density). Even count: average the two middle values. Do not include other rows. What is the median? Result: 31.0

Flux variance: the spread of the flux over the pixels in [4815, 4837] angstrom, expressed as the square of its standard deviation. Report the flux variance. 2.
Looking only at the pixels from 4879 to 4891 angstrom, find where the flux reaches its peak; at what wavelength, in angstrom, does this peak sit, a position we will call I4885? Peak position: 4882.0 angstrom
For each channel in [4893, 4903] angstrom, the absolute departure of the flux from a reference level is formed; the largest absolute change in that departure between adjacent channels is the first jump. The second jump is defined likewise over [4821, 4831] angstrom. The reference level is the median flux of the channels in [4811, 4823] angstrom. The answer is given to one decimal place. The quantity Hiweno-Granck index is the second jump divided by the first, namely 0.4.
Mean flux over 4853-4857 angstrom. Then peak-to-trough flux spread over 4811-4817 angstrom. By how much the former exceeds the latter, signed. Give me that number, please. 31.8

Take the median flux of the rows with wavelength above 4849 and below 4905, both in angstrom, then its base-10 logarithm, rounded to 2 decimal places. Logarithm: 1.51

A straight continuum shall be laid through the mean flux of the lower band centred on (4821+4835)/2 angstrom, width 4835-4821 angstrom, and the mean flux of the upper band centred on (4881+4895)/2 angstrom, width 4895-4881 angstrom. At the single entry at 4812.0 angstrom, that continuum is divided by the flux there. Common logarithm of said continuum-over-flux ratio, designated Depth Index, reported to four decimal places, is -0.0264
